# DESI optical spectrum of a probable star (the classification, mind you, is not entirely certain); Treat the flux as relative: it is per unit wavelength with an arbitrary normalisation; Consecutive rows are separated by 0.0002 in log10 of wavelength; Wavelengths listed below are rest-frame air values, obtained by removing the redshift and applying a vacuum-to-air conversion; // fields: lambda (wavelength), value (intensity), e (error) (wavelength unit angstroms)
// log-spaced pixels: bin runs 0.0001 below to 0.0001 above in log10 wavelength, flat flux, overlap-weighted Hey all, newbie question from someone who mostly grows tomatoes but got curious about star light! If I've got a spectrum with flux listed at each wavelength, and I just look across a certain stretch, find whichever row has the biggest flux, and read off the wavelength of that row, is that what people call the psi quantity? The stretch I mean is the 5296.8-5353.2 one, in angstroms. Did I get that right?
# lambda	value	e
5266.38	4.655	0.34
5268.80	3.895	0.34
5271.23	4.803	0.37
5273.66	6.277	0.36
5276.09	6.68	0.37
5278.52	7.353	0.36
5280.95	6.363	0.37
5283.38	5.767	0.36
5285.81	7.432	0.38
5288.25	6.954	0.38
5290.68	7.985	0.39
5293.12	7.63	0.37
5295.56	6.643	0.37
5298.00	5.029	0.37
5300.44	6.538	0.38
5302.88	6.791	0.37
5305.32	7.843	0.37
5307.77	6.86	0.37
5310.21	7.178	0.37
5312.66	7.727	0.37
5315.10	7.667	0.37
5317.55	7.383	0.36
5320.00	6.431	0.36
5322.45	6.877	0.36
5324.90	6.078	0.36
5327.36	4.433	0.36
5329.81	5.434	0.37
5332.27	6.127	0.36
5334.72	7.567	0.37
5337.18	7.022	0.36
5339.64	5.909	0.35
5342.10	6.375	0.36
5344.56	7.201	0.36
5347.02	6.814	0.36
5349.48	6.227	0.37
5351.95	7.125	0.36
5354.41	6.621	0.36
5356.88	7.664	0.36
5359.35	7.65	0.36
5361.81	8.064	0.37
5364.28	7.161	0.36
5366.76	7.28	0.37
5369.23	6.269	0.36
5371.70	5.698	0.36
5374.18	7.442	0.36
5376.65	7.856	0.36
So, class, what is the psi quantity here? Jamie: 5305.32 angstroms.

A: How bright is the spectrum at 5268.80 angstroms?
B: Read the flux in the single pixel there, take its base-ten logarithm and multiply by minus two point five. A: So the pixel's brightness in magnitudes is -1.5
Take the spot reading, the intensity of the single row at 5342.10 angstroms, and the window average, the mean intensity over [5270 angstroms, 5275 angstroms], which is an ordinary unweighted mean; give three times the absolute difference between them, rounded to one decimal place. 2.5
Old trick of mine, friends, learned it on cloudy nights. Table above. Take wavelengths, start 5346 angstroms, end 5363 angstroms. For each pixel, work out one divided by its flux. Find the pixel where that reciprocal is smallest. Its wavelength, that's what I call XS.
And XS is 5361.81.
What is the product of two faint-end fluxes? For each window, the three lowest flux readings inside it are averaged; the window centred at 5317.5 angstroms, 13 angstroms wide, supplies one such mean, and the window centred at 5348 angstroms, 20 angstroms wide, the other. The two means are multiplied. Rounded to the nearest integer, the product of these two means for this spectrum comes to 43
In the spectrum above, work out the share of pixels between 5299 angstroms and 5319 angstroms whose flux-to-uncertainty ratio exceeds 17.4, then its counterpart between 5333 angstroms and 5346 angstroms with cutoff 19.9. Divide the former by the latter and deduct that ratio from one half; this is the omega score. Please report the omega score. -1.7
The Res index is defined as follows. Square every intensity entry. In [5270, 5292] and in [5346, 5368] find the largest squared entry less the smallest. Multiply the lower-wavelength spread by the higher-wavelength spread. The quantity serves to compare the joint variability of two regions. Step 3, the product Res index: 1068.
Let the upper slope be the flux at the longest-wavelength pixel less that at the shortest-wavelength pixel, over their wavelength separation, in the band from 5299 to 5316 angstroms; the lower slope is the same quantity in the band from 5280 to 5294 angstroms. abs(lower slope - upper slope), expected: 0.03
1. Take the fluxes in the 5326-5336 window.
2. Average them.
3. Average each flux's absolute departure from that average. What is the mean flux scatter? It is 0.96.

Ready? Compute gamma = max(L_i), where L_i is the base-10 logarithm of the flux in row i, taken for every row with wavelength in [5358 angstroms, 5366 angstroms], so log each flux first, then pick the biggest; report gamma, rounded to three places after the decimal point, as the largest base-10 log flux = 0.907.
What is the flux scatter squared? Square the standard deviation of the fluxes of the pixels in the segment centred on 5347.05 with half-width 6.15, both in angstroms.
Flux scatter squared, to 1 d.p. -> 0.2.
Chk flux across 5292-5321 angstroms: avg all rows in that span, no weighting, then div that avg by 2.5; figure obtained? 2.79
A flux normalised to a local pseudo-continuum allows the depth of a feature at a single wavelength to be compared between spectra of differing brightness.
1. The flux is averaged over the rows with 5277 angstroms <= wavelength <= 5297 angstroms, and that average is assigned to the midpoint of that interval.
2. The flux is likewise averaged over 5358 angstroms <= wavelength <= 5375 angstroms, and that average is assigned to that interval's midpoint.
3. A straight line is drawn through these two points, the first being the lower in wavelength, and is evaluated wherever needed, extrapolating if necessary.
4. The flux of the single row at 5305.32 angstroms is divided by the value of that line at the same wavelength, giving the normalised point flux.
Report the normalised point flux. 1.12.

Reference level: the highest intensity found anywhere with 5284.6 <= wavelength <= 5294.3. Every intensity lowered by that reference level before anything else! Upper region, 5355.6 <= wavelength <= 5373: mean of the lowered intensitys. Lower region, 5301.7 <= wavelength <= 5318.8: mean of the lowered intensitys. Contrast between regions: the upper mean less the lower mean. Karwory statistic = -0.2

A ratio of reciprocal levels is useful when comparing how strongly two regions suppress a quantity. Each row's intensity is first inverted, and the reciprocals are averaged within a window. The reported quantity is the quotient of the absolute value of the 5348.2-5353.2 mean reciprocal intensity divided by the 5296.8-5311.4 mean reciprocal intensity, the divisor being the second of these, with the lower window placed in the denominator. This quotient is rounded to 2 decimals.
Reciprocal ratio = 0.99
